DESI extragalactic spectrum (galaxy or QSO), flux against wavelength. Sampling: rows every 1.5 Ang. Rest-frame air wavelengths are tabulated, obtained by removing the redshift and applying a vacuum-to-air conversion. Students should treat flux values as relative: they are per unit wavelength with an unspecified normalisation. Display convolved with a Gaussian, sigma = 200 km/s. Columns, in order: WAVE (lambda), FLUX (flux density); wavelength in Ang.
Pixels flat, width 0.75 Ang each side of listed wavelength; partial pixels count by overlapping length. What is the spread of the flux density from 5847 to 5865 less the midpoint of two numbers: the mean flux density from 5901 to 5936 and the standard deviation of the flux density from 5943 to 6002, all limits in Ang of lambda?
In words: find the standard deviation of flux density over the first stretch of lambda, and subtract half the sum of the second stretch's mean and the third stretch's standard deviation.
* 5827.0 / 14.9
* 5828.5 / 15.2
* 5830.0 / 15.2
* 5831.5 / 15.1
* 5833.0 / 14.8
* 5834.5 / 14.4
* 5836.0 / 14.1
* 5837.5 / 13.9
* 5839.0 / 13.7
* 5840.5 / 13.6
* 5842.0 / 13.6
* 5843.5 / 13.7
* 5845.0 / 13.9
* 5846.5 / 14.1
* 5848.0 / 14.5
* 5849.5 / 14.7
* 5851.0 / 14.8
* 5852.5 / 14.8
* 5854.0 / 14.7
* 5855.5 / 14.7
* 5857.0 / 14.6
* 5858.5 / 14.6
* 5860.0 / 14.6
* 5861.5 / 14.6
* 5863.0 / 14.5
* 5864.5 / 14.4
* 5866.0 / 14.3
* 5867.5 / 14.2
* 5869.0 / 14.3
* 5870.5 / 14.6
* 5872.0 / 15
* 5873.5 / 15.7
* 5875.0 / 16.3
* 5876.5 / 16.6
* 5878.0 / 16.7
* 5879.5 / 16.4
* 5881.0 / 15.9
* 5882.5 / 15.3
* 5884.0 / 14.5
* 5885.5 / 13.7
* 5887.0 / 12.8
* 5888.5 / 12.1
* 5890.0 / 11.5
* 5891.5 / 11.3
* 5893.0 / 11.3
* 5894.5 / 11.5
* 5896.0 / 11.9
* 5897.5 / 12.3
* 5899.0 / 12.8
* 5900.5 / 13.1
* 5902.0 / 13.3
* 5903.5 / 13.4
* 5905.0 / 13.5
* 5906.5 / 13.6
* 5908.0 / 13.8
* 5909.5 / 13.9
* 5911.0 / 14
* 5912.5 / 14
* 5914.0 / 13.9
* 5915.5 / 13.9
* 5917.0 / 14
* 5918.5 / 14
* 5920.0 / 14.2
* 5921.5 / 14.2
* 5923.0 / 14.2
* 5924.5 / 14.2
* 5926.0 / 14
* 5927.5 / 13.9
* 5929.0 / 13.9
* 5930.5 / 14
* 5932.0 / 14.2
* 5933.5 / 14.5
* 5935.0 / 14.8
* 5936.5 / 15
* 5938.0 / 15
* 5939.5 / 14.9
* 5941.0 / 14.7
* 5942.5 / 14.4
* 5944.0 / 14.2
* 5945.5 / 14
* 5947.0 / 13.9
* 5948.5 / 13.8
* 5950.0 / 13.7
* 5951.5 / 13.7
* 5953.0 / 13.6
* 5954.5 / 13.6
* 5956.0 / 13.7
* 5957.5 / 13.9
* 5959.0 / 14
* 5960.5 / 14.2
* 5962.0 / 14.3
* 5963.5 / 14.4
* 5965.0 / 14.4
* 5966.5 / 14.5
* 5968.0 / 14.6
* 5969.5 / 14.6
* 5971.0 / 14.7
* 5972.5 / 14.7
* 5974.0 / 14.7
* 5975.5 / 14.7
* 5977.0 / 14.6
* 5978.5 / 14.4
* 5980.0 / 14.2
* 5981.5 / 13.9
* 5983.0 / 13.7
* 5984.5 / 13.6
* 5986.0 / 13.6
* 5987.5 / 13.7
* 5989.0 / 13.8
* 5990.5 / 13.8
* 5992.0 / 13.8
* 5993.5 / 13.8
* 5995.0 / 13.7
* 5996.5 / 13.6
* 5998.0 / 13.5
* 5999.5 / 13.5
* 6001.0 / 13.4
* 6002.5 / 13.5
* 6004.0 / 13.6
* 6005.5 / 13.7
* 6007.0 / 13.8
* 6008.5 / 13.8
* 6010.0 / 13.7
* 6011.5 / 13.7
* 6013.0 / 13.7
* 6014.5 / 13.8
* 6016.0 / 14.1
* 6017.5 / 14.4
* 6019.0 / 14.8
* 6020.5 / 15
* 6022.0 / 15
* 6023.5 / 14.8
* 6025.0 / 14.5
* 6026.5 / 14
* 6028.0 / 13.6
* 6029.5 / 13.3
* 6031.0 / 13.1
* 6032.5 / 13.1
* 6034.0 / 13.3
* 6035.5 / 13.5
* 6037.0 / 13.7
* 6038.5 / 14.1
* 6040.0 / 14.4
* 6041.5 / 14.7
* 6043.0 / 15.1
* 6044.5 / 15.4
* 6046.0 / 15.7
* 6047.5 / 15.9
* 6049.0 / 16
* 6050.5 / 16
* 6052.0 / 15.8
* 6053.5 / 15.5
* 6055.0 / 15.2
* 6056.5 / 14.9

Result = -7.1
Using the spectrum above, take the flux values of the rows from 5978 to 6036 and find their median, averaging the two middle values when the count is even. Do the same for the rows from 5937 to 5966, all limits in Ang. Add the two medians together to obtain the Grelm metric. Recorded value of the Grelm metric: 27.7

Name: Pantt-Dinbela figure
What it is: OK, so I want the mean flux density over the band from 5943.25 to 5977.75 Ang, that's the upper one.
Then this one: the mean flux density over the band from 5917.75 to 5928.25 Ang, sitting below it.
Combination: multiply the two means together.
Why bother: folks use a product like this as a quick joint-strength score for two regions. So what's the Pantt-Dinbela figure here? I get 200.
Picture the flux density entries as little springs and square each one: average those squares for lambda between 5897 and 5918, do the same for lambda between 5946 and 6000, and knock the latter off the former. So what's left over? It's -13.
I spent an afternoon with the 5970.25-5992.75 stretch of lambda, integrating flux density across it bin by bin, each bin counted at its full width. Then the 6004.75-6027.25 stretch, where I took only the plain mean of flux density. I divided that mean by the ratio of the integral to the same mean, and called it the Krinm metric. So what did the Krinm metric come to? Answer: 0.633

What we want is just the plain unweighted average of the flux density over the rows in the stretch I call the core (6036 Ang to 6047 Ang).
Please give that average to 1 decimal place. 14.7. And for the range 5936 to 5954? 14.2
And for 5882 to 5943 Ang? 13.6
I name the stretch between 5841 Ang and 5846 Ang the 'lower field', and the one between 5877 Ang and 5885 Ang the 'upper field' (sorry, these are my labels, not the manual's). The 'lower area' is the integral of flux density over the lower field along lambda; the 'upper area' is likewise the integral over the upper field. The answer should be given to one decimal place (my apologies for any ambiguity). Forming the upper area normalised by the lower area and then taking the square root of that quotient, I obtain 1.4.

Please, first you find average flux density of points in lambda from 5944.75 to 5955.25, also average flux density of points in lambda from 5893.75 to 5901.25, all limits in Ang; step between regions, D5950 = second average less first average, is -1.4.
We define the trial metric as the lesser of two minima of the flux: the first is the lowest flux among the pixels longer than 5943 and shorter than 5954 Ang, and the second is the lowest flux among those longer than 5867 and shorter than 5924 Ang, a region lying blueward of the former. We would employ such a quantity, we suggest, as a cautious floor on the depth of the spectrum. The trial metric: 11.3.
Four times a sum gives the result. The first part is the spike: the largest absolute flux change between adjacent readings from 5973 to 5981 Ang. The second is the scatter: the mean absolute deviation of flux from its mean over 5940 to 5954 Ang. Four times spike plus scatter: 1.96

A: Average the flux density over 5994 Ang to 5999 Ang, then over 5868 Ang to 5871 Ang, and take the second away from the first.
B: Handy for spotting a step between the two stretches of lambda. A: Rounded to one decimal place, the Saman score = -0.8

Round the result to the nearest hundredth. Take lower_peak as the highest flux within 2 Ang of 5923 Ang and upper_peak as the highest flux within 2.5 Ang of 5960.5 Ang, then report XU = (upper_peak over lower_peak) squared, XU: 1.01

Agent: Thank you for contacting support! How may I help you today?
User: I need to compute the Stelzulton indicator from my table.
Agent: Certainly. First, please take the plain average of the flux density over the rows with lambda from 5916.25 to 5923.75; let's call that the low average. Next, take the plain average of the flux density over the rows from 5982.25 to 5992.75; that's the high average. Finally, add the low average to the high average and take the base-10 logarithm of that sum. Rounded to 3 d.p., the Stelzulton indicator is 1.445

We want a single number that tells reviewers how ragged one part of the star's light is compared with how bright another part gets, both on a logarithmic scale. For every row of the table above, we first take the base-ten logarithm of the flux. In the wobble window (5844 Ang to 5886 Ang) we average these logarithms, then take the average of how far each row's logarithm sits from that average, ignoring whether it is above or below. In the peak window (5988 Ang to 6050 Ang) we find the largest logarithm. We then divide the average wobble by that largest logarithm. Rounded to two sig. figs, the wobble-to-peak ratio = 0.015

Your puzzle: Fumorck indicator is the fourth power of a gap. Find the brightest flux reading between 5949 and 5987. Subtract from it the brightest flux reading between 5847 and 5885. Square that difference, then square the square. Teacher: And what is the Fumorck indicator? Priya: 16.0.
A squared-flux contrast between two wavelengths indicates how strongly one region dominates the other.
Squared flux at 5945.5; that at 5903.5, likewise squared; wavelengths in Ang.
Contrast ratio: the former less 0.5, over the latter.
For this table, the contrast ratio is 1.09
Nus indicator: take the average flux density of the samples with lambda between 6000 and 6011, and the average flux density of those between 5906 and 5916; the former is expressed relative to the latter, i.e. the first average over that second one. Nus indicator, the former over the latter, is 0.98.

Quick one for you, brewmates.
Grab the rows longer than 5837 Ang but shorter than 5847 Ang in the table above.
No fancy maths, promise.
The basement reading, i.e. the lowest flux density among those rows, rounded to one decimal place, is 13.6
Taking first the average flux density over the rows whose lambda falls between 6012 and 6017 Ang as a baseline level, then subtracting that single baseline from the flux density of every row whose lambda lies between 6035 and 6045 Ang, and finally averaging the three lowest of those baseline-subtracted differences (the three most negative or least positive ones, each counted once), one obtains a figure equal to -0.1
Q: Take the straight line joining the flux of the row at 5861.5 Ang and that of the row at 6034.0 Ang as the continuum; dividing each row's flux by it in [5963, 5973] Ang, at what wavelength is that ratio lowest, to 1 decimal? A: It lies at 5963.5 Ang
